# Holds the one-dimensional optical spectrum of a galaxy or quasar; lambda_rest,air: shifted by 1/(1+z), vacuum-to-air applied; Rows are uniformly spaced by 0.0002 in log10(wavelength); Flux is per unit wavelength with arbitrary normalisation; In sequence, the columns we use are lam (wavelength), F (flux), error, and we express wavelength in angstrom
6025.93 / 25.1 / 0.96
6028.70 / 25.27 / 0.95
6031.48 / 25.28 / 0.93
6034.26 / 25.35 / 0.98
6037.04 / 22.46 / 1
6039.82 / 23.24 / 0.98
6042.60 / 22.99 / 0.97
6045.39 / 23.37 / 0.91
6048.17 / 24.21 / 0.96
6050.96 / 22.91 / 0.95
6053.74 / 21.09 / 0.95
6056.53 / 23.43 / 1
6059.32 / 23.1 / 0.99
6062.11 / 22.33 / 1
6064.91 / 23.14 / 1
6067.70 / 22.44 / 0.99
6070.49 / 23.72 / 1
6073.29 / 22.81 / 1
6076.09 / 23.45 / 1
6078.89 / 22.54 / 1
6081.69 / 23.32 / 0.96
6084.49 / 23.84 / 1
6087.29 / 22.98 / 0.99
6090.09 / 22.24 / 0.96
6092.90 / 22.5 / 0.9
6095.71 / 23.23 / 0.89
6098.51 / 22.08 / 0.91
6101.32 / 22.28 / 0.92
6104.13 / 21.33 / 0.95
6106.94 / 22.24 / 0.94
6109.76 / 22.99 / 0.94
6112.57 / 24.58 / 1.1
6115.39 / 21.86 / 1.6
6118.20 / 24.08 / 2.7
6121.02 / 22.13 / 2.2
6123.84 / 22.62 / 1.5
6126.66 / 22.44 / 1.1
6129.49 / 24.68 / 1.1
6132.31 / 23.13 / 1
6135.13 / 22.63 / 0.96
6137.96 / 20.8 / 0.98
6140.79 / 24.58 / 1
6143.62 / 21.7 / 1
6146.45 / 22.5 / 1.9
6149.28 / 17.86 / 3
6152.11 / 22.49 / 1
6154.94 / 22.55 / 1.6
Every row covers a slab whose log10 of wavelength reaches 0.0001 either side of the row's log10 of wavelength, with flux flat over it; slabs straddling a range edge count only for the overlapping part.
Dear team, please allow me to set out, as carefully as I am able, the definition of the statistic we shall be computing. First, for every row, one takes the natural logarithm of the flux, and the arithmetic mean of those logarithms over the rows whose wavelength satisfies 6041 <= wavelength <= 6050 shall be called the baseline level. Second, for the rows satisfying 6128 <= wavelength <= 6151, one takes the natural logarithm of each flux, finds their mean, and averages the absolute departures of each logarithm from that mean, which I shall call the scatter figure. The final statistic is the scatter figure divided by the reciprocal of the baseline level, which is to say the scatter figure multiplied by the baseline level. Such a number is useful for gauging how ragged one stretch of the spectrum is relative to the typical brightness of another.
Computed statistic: 0.23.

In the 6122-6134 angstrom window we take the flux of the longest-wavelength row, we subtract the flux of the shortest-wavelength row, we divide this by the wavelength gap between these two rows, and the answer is 0.060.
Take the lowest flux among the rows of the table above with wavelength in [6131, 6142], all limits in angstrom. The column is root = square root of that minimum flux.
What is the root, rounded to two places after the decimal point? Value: 4.56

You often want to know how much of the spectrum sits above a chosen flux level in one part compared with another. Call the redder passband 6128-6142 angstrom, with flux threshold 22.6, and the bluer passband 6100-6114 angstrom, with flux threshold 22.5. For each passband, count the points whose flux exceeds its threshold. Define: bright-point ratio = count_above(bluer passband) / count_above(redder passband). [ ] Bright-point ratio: 0.50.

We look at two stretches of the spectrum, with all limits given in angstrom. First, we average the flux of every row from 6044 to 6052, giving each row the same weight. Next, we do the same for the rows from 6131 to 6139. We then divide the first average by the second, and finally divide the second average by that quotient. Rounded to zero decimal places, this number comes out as 21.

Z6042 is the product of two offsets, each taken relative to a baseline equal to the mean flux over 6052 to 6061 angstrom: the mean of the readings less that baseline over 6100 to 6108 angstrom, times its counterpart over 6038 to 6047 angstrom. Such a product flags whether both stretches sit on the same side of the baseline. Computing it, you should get -0.39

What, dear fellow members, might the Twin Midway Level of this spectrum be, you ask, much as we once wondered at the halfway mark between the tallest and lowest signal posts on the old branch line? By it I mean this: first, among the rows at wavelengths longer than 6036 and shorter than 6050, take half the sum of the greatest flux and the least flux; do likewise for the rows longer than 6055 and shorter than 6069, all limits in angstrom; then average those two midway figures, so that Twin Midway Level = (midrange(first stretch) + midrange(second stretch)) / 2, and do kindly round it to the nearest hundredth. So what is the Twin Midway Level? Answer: 23.11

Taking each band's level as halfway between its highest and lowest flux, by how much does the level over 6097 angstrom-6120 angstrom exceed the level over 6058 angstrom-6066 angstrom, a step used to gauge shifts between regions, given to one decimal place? 0.2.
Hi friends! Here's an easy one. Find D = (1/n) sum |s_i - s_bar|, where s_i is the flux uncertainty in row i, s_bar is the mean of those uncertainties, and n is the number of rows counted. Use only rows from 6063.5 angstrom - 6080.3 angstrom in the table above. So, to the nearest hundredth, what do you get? 0.00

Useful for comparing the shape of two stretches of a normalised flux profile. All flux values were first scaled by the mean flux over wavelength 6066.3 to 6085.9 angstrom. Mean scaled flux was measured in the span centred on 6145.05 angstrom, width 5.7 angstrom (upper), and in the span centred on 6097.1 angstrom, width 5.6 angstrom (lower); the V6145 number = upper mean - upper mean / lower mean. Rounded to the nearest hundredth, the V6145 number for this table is -0.02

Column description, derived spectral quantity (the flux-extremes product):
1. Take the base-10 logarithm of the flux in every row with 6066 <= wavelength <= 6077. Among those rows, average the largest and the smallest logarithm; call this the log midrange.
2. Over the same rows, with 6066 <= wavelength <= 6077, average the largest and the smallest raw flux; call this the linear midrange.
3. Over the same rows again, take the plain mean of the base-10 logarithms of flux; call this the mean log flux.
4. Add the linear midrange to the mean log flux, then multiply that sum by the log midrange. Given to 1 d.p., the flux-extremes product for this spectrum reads 33.3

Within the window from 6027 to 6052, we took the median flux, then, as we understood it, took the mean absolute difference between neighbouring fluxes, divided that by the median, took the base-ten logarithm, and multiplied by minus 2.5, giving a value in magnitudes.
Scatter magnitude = 3.6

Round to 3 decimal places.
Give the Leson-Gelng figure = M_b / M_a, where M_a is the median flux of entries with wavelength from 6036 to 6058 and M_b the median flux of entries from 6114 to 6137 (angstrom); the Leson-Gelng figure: 0.979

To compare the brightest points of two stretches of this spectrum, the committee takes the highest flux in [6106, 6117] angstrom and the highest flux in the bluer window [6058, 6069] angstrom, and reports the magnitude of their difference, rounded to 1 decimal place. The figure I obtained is 1.4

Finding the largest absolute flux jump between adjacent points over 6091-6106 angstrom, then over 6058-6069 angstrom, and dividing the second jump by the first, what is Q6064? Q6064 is 0.70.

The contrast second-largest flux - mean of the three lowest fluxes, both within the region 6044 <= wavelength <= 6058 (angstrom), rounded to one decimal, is 1.0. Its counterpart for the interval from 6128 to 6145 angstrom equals 2.9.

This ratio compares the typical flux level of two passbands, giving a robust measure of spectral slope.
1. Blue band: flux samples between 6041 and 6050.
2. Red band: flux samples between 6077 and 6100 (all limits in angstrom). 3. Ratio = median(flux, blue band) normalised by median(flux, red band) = 1.03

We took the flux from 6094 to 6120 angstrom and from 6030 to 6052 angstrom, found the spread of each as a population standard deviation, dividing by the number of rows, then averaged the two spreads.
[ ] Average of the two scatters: 1.0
